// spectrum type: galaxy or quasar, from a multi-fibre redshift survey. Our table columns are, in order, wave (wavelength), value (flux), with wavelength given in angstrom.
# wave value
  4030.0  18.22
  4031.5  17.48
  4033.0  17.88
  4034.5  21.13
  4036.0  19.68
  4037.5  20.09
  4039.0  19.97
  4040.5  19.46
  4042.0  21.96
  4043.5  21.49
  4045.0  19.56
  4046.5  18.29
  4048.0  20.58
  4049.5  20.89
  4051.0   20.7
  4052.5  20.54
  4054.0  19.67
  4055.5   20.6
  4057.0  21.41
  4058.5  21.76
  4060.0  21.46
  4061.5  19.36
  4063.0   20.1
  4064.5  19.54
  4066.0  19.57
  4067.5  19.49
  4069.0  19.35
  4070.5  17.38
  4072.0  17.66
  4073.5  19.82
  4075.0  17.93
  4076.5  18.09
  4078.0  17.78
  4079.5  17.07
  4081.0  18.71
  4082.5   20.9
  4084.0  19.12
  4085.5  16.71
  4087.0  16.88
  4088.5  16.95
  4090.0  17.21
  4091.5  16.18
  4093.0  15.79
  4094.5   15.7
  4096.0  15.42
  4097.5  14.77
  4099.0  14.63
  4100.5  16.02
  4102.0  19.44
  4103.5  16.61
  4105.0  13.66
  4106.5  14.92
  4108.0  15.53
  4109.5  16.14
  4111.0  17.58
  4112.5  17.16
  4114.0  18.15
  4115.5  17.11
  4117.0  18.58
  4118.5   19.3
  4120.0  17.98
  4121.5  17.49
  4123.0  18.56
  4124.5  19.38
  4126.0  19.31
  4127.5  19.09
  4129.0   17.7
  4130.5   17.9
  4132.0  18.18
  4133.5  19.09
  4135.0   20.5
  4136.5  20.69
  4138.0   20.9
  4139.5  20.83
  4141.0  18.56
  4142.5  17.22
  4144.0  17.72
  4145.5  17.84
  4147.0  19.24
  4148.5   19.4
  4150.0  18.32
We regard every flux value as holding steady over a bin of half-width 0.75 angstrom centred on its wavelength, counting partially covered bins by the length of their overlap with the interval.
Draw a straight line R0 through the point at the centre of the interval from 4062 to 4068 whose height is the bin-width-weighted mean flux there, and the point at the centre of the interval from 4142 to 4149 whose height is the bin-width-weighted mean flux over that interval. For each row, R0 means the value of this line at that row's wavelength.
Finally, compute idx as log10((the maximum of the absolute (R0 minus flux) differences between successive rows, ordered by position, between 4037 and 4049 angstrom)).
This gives 0.40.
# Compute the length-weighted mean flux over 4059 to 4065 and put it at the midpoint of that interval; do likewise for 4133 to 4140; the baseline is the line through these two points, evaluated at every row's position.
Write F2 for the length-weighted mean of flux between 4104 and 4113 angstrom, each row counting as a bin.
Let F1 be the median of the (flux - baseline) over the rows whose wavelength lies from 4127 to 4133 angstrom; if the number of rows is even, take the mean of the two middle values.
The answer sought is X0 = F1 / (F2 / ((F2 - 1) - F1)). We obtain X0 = -2.6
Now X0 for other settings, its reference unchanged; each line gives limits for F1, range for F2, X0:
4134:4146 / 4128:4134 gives -0.9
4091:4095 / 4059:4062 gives -5.3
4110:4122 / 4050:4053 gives -2.8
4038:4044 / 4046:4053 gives 0.5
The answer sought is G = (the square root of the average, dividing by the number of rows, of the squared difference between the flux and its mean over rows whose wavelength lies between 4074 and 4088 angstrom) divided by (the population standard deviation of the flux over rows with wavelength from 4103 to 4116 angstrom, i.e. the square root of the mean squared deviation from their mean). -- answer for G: 0.9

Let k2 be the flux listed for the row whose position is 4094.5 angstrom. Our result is 15.7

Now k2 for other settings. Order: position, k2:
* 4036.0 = 19.68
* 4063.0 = 20.1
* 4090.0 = 17.21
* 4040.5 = 19.46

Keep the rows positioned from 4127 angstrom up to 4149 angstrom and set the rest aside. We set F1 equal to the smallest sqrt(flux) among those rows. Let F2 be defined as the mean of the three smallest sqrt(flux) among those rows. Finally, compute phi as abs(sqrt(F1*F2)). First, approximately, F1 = 4.15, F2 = 4.19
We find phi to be 4.17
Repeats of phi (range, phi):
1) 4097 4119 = 3.74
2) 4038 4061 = 4.32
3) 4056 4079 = 4.18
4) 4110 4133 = 4.15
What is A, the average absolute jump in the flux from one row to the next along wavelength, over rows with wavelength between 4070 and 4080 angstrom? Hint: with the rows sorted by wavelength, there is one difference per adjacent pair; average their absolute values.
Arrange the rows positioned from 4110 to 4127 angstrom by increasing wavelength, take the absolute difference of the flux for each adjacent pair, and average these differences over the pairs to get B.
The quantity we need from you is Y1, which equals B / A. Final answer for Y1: 0.9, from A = 0.92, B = 0.84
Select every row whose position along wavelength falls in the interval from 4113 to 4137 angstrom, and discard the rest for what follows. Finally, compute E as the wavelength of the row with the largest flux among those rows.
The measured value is 4136.5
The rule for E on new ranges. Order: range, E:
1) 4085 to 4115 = 4102.0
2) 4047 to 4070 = 4058.5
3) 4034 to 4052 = 4042.0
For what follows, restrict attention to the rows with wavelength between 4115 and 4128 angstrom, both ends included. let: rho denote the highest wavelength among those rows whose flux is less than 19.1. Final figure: 4127.5 angstrom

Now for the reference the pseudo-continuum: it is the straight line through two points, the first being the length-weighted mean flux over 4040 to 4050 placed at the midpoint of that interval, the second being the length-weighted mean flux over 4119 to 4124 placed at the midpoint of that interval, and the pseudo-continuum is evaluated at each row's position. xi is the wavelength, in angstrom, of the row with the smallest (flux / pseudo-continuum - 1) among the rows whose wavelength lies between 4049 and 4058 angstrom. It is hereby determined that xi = 4054.0 angstrom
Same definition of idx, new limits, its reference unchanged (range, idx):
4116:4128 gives 0.11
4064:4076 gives 0.34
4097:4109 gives 0.54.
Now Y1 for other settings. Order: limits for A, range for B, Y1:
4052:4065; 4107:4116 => 1.1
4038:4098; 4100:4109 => 2.5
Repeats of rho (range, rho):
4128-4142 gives 4141.0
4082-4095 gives 4094.5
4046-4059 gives 4046.5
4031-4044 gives 4033.0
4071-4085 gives 4081.0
